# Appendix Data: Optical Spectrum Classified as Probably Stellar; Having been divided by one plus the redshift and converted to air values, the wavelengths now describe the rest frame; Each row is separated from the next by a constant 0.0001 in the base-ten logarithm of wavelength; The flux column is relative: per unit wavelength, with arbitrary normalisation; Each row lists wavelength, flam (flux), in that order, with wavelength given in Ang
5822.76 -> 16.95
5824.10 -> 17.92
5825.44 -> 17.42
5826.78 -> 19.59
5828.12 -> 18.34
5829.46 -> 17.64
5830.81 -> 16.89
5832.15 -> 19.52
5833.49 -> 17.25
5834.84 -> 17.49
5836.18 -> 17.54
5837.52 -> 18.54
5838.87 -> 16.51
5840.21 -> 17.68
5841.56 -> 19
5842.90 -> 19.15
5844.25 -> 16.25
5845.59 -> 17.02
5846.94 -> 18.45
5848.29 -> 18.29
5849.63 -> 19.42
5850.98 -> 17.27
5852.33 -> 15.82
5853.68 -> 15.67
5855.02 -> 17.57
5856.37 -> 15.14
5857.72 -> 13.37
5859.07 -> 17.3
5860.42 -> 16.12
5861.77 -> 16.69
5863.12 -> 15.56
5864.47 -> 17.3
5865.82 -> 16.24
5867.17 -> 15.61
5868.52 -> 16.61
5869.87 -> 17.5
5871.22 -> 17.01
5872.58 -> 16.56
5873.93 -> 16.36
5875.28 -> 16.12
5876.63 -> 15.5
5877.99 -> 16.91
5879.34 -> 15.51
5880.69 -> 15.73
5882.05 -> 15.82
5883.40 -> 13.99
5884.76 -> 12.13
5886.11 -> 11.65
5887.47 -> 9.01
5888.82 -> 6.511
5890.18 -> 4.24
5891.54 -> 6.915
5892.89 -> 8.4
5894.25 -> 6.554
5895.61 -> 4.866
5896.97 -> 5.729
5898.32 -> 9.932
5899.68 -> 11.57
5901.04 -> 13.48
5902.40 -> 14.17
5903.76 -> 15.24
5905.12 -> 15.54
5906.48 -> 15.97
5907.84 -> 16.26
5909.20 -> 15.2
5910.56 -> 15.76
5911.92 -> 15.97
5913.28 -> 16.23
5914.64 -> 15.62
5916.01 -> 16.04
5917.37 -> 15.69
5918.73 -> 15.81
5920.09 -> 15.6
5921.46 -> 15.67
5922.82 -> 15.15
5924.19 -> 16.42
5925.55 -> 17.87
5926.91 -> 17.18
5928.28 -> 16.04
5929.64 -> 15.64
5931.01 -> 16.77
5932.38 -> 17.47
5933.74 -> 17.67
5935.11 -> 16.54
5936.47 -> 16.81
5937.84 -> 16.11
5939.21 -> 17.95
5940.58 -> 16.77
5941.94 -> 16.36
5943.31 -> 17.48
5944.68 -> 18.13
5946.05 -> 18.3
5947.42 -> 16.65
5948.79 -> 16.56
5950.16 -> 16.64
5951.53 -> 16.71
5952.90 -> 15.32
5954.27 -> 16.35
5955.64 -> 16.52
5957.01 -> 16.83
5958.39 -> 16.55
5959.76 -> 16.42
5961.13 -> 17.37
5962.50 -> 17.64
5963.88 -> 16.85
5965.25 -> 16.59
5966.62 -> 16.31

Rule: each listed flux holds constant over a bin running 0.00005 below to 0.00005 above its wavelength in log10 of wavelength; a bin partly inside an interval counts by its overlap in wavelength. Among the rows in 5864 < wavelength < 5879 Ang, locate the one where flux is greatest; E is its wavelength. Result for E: 5869.87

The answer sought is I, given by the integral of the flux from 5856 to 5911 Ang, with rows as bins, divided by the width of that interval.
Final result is 13.5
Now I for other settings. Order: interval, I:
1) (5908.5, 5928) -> 16.0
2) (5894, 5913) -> 12.8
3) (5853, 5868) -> 16.1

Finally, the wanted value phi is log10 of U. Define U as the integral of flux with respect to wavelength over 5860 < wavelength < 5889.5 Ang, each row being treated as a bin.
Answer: 2.65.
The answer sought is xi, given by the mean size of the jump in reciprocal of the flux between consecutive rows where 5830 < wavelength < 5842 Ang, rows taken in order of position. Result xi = 0.0042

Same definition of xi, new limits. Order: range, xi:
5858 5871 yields 0.0038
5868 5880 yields 0.0026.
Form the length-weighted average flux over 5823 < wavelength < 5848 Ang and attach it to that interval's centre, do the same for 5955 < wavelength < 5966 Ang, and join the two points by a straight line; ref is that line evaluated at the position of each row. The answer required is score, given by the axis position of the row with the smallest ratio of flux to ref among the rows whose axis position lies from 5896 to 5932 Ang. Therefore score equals 5896.97 Ang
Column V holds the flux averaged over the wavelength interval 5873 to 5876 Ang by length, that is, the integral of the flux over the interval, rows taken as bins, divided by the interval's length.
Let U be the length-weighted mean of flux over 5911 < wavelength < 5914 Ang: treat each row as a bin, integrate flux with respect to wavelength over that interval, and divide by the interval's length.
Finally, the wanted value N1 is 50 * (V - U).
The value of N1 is 11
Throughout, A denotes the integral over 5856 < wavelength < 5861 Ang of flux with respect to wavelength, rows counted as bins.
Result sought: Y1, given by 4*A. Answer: 310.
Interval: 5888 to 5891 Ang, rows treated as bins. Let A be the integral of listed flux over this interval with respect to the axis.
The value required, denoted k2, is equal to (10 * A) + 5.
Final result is 174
